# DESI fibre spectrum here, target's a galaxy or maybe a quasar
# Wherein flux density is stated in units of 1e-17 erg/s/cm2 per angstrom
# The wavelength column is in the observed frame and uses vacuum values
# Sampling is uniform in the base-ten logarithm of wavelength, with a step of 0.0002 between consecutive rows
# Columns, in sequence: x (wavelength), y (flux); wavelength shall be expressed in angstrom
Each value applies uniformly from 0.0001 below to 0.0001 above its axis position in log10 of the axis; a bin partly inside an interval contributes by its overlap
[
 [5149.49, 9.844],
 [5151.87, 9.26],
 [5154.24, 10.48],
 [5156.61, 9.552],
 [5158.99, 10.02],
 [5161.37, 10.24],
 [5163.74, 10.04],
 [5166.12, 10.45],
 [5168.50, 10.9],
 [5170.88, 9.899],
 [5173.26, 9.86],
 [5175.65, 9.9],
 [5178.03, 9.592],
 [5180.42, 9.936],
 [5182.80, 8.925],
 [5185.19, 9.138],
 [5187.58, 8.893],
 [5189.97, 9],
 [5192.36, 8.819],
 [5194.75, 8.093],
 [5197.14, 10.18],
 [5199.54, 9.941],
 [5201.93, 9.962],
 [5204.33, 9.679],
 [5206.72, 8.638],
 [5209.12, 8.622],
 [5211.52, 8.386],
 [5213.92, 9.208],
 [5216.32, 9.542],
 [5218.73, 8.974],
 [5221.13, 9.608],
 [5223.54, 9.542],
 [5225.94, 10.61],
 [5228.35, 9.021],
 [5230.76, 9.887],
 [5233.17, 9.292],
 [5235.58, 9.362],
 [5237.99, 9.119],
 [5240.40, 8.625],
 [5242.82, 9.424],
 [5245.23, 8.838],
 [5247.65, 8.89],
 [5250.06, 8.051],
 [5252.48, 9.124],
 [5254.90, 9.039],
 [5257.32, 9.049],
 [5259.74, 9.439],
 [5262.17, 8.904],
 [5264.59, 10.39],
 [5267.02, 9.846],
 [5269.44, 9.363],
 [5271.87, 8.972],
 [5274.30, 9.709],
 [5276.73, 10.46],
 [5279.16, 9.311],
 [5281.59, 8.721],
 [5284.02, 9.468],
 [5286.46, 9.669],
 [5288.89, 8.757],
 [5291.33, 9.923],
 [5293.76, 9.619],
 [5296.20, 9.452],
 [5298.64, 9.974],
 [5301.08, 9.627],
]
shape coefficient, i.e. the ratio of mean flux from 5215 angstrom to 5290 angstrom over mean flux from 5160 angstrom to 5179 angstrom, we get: 0.92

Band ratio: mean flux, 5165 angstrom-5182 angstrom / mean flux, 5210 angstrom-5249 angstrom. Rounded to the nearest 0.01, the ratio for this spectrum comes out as 1.09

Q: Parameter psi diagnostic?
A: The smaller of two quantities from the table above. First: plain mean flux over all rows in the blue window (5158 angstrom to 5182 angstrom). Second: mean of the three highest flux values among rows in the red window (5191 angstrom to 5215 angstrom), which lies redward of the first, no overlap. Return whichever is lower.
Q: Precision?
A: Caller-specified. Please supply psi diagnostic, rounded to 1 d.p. 10.0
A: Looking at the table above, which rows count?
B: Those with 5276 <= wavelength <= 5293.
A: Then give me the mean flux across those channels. 9.5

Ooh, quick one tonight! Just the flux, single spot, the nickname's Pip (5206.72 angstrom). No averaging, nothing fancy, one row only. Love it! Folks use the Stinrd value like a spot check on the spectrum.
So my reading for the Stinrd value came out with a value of 8.638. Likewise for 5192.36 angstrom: 8.819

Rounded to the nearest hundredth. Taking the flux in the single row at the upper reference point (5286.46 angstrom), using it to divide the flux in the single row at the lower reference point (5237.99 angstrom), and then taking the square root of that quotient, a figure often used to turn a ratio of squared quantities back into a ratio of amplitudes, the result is 0.97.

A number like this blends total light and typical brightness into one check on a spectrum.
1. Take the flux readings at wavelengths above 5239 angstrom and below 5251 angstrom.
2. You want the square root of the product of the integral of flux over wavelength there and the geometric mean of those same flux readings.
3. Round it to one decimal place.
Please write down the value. 30.4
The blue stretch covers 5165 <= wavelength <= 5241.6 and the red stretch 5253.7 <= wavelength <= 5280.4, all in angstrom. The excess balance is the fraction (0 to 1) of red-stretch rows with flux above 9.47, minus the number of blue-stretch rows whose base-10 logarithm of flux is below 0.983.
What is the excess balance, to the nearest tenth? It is -19.6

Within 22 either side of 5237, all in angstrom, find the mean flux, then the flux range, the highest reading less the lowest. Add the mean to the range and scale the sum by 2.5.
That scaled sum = 29.5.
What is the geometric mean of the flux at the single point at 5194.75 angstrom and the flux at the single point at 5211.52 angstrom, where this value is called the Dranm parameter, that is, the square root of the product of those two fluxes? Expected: 8.24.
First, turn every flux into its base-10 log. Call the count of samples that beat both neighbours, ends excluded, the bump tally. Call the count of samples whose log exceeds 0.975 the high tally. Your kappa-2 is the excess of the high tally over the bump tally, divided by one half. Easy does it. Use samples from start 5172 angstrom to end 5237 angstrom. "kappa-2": 6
